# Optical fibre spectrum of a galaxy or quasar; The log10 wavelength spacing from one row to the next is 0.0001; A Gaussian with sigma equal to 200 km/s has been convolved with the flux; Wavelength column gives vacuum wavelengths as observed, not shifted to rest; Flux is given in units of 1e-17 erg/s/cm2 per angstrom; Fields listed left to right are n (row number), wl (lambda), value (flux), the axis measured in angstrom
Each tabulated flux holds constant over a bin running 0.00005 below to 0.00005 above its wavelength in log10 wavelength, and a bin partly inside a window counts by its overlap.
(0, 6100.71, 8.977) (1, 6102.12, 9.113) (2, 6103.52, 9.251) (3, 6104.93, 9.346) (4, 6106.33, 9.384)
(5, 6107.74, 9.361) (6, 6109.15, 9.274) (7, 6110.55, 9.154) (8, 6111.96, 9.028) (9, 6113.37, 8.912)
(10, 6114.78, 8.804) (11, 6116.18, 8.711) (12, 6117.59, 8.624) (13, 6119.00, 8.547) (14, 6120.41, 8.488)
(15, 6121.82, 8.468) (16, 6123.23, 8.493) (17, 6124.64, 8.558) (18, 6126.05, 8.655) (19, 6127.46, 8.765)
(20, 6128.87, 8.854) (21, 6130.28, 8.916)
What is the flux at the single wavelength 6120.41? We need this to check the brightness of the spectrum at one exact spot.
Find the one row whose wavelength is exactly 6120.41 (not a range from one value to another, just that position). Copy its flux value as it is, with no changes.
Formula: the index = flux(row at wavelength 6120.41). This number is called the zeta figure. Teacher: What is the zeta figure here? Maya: 8.488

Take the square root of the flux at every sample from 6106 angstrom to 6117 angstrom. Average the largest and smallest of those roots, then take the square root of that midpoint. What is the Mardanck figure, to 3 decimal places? 1.734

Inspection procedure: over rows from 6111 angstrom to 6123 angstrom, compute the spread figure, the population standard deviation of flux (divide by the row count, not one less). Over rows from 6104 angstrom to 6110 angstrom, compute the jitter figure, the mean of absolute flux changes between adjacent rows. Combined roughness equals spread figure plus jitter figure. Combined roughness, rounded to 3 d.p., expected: 0.240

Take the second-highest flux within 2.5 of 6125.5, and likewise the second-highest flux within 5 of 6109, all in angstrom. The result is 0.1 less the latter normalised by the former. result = -0.982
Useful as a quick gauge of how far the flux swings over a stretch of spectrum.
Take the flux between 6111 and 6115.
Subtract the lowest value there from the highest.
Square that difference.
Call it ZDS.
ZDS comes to 0.050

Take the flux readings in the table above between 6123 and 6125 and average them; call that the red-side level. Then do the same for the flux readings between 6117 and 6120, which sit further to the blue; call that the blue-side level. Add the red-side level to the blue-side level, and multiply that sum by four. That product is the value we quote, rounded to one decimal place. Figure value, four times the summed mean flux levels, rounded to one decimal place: 68.4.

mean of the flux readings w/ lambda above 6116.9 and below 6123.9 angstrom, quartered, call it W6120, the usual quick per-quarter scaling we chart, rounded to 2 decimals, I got 2.13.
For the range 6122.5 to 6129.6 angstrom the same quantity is 2.17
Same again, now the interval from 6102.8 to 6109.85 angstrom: 2.33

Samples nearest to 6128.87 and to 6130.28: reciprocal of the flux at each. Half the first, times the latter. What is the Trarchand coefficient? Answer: 0.0063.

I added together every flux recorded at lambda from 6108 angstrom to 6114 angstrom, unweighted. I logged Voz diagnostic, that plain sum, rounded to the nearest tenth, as 36.4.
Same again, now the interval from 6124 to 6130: 34.8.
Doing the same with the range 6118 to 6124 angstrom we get 34.0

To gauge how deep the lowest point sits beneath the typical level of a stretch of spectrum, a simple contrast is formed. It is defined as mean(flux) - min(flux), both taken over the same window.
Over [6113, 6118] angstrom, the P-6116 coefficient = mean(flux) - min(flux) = 0.14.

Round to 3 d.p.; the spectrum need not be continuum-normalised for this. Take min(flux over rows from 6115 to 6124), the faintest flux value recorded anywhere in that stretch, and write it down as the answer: 8.468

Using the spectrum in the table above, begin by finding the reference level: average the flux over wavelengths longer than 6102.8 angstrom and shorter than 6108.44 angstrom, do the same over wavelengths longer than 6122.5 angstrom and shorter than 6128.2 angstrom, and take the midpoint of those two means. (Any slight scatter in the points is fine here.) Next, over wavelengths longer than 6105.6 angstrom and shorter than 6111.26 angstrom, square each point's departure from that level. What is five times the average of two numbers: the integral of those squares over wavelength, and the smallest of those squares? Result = 1.6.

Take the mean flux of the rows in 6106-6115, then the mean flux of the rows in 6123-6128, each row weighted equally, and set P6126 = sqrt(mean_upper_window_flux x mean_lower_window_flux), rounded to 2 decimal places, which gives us 8.87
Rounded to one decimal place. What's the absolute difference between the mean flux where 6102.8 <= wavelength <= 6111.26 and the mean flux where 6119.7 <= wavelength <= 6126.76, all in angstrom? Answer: 0.8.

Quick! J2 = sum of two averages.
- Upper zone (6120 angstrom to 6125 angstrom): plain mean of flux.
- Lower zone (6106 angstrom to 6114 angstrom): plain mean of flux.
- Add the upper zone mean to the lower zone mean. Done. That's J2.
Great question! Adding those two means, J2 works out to 17.7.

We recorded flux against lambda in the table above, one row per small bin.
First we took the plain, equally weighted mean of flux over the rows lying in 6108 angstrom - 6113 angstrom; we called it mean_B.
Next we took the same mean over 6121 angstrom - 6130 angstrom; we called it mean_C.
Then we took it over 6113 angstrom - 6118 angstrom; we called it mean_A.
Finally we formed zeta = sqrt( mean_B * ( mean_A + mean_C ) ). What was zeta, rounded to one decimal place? 12.6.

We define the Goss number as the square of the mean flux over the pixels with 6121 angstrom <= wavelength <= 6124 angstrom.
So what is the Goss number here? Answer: 72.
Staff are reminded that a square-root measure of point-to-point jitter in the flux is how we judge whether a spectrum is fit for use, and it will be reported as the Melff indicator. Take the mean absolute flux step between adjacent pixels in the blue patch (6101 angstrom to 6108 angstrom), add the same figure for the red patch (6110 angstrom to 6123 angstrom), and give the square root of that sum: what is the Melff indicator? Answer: 0.399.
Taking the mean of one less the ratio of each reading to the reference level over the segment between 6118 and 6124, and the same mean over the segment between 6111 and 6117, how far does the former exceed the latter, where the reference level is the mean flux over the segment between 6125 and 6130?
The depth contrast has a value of 0.042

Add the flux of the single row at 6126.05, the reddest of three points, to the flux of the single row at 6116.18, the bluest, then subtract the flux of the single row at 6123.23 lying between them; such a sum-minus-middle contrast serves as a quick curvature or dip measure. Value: 8.87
